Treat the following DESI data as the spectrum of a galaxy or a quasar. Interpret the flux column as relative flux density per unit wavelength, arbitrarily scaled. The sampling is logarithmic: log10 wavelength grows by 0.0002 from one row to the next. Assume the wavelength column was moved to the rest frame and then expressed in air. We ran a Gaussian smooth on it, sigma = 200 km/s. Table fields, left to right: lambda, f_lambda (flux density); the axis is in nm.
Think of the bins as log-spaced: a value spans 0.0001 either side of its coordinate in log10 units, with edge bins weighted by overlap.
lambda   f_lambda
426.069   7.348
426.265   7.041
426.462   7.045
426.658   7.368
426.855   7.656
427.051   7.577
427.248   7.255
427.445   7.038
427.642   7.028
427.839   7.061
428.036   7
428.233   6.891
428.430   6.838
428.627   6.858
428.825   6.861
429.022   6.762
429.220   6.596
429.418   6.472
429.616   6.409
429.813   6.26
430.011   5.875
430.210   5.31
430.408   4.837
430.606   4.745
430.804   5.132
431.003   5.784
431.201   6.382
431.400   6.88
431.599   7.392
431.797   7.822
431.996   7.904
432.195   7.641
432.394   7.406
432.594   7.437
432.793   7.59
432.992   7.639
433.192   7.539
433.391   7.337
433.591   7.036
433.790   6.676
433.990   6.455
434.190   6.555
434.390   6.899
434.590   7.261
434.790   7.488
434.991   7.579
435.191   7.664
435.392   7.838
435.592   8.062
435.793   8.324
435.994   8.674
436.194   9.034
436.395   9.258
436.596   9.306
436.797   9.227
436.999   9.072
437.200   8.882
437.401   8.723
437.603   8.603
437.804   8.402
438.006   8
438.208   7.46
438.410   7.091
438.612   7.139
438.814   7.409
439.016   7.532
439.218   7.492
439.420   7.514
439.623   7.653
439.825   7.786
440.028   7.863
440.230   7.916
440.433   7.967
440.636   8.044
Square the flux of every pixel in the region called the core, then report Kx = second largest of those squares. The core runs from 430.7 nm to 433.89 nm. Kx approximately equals 61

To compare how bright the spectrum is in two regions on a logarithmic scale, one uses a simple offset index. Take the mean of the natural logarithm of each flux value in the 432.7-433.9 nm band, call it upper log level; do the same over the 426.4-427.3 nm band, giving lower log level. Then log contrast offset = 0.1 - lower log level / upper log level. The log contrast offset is -0.91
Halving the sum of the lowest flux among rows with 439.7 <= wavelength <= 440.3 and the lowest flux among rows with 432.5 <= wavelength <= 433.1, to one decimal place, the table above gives 7.6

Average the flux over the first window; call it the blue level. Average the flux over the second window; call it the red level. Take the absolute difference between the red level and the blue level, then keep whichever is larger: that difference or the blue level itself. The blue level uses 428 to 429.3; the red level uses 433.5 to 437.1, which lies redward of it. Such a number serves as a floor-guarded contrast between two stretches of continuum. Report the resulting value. 6.8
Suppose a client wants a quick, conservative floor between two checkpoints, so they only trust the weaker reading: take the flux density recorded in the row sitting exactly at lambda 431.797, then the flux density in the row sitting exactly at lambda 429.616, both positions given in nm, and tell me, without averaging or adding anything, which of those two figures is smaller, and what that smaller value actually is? 6.4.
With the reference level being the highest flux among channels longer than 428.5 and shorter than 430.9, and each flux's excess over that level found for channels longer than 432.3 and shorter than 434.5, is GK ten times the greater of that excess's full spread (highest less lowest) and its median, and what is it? 11.8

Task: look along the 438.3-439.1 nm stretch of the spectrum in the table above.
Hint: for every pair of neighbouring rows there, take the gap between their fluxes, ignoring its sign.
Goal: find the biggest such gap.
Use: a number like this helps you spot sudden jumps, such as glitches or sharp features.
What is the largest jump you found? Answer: 0.27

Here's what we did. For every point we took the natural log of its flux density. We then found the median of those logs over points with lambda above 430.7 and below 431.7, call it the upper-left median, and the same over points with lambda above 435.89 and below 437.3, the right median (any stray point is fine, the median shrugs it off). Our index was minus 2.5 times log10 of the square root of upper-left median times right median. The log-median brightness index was -0.76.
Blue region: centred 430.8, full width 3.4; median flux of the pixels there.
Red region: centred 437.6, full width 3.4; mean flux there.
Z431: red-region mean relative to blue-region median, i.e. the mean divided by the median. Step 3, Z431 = 1.30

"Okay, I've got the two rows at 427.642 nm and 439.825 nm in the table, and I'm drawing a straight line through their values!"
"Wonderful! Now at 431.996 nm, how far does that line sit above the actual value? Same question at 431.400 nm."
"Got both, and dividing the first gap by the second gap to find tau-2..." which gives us -1.6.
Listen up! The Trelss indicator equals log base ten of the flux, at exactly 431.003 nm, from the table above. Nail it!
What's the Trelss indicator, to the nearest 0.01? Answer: 0.76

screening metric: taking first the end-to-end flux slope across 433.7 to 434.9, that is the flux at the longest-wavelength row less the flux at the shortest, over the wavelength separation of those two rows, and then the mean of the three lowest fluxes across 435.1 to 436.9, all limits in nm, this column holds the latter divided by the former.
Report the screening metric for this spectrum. 10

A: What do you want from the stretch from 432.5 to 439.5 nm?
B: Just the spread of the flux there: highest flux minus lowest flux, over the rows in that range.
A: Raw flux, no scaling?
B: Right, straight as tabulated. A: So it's 2.9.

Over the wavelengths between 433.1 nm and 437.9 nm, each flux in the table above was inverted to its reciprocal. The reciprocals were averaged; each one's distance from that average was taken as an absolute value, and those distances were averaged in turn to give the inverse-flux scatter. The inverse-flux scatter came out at 0.013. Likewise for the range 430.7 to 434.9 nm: 0.012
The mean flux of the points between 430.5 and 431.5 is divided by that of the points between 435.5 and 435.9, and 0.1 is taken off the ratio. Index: 0.61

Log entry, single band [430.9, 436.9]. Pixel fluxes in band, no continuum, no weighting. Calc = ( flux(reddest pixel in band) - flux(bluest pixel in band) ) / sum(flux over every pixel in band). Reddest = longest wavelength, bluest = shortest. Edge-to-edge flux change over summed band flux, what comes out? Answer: 0.015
